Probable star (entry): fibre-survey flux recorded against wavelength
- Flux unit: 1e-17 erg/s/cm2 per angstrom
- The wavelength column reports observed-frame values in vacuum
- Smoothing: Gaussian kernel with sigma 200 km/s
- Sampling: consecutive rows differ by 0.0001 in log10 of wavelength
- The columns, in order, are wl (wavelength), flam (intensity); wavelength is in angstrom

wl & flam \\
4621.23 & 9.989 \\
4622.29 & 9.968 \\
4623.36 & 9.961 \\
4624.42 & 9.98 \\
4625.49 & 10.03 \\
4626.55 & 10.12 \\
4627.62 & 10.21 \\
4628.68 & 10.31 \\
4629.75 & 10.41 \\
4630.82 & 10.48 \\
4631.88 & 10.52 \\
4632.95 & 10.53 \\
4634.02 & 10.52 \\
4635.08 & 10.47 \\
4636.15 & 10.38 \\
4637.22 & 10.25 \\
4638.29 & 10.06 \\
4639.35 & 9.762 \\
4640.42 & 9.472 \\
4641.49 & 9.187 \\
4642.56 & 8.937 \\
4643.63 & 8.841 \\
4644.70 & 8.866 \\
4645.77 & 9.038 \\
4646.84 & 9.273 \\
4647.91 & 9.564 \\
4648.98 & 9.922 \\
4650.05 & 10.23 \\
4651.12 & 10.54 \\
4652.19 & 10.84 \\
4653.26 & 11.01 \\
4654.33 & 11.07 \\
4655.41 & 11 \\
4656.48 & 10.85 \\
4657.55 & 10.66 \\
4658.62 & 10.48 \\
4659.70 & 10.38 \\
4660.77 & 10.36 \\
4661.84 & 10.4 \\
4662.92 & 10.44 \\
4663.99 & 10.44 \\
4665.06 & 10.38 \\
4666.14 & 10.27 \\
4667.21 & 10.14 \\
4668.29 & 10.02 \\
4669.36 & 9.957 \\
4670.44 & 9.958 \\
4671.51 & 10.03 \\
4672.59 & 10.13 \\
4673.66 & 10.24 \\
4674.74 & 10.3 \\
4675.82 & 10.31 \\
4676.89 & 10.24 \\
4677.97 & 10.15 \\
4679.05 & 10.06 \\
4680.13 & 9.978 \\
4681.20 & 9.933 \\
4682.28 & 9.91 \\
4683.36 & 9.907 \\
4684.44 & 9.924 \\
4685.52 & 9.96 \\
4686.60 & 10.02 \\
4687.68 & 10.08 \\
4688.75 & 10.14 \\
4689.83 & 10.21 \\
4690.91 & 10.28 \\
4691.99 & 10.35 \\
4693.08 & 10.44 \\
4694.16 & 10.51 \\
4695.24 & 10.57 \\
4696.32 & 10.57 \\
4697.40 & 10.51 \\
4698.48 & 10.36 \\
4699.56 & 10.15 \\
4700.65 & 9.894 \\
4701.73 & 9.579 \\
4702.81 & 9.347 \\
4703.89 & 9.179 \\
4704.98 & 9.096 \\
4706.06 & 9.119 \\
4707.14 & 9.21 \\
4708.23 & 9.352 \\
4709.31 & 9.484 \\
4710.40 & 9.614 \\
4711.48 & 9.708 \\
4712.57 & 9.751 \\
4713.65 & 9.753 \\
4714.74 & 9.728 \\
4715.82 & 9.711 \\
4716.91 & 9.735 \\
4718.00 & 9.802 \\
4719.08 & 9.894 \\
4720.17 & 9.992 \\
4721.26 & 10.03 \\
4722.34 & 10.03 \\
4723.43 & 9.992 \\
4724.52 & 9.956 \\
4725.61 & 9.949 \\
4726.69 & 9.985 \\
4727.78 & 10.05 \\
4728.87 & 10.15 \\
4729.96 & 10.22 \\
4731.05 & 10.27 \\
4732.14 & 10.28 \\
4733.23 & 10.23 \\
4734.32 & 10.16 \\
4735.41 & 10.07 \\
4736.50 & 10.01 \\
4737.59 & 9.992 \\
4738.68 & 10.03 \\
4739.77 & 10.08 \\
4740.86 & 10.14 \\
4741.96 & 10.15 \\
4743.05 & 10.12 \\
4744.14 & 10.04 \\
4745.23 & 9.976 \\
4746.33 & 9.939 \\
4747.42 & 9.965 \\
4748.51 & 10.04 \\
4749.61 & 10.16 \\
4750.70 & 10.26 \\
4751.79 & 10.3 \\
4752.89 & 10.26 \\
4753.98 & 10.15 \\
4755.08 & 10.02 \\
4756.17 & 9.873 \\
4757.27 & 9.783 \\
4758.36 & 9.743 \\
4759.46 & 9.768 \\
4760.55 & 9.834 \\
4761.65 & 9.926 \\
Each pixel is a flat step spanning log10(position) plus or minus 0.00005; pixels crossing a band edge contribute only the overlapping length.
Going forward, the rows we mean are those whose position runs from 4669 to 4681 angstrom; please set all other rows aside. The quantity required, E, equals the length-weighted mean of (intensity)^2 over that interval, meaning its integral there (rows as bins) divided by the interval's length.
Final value 102.4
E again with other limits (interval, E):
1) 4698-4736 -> 96.6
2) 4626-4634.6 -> 108.0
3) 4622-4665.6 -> 103.4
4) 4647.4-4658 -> 112.0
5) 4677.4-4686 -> 99.5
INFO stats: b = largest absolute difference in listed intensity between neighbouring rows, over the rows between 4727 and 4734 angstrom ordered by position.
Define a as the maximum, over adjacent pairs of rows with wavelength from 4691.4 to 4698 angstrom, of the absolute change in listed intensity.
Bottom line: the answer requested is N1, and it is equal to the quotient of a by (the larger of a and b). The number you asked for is 0.90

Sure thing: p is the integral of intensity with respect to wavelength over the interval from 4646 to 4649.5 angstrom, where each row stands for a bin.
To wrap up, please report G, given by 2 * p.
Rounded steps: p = 33.4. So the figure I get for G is 66.8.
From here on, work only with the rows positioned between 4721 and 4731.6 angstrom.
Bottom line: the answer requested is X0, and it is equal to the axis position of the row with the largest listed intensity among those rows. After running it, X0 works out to 4731.05 angstrom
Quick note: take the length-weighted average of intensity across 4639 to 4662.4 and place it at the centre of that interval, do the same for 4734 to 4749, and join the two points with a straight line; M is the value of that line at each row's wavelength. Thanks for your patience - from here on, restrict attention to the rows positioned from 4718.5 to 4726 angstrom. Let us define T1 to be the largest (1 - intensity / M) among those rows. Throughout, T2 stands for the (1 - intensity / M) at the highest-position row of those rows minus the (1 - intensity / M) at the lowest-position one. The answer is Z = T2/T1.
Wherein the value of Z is -0.35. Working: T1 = 0.015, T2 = -0.005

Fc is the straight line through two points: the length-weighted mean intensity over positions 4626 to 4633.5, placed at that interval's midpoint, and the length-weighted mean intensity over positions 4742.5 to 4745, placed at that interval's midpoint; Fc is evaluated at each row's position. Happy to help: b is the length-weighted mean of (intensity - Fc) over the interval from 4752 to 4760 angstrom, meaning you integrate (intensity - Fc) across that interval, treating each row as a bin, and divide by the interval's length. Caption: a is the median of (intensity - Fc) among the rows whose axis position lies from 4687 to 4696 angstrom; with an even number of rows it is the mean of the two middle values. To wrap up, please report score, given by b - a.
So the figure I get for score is -0.20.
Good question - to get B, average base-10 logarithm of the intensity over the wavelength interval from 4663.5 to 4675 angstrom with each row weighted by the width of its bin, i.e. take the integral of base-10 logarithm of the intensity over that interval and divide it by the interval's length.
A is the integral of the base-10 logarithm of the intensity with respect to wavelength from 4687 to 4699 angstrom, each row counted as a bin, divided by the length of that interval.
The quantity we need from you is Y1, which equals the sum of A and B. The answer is 2.02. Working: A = 1.02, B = 1.01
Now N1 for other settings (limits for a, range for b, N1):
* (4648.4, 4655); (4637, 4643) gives 1.00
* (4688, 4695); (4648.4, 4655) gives 0.29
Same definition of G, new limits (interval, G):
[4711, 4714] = 58.4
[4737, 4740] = 60.2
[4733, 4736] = 60.9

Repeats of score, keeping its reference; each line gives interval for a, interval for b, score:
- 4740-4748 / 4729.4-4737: 0.11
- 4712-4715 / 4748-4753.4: 0.54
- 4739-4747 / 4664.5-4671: -0.13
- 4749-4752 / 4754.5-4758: -0.36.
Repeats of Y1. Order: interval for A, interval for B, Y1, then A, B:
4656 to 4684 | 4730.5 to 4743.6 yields 2.02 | 1.01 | 1.01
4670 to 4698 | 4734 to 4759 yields 2.01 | 1.01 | 1.00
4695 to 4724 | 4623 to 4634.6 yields 2.00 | 0.99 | 1.01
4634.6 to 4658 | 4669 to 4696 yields 2.01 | 1.00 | 1.01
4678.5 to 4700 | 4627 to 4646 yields 2.00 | 1.01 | 1.00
